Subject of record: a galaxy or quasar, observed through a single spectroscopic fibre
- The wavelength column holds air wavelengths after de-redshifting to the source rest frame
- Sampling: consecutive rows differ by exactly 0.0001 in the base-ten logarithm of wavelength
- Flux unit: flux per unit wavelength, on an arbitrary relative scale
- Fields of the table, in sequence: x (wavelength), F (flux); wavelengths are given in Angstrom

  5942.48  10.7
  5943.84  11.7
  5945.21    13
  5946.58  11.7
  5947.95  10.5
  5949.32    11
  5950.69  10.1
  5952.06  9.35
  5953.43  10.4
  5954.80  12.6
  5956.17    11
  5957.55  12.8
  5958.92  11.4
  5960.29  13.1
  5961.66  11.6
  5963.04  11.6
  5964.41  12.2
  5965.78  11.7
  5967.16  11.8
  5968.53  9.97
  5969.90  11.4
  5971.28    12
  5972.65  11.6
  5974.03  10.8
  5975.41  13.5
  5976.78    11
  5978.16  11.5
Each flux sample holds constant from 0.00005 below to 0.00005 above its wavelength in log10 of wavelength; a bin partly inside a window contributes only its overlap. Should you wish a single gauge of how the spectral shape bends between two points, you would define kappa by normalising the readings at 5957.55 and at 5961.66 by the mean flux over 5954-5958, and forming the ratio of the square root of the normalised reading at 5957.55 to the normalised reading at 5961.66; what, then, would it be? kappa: 1.07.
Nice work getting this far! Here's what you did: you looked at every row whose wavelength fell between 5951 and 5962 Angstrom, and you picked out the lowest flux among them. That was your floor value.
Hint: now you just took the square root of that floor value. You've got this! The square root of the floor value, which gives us 3.06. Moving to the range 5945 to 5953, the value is 3.06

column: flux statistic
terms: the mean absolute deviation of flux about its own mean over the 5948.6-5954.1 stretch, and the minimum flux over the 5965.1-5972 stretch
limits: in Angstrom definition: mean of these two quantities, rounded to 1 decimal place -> 5.2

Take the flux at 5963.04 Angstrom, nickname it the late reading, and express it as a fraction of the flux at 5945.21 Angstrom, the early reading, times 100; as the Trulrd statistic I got 89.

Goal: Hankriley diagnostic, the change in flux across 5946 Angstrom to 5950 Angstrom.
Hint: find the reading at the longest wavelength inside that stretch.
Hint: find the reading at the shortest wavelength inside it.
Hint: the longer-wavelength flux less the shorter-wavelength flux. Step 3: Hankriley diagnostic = -0.7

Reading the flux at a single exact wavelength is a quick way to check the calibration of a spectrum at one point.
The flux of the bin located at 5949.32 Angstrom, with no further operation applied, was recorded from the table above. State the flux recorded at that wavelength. 11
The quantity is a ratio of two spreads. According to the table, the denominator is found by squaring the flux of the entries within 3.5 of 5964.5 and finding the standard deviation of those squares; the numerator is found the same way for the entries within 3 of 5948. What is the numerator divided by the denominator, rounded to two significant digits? 4.5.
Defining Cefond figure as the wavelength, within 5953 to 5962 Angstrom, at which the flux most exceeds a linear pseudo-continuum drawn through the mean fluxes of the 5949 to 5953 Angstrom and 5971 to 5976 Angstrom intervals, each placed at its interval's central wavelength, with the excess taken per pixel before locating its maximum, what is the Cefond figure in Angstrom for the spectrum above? 5960.29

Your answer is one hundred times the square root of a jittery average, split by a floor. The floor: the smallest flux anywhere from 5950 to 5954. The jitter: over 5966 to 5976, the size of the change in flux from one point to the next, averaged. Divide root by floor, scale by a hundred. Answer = 12.2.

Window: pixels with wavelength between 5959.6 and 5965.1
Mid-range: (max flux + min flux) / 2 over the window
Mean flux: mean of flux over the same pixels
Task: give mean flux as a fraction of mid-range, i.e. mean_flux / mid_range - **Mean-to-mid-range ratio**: 0.98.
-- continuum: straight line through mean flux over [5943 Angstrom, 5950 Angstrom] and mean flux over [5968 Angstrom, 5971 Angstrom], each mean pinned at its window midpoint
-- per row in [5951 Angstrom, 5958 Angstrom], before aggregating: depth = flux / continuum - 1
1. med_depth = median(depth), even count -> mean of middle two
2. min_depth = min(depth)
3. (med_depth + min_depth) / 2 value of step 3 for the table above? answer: -0.10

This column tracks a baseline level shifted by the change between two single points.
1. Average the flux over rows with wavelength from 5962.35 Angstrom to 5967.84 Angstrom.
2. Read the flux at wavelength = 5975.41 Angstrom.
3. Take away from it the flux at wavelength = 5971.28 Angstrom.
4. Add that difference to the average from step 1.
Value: 13.3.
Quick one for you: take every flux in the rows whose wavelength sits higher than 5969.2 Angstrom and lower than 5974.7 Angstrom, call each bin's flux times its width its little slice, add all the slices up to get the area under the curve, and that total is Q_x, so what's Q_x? 63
